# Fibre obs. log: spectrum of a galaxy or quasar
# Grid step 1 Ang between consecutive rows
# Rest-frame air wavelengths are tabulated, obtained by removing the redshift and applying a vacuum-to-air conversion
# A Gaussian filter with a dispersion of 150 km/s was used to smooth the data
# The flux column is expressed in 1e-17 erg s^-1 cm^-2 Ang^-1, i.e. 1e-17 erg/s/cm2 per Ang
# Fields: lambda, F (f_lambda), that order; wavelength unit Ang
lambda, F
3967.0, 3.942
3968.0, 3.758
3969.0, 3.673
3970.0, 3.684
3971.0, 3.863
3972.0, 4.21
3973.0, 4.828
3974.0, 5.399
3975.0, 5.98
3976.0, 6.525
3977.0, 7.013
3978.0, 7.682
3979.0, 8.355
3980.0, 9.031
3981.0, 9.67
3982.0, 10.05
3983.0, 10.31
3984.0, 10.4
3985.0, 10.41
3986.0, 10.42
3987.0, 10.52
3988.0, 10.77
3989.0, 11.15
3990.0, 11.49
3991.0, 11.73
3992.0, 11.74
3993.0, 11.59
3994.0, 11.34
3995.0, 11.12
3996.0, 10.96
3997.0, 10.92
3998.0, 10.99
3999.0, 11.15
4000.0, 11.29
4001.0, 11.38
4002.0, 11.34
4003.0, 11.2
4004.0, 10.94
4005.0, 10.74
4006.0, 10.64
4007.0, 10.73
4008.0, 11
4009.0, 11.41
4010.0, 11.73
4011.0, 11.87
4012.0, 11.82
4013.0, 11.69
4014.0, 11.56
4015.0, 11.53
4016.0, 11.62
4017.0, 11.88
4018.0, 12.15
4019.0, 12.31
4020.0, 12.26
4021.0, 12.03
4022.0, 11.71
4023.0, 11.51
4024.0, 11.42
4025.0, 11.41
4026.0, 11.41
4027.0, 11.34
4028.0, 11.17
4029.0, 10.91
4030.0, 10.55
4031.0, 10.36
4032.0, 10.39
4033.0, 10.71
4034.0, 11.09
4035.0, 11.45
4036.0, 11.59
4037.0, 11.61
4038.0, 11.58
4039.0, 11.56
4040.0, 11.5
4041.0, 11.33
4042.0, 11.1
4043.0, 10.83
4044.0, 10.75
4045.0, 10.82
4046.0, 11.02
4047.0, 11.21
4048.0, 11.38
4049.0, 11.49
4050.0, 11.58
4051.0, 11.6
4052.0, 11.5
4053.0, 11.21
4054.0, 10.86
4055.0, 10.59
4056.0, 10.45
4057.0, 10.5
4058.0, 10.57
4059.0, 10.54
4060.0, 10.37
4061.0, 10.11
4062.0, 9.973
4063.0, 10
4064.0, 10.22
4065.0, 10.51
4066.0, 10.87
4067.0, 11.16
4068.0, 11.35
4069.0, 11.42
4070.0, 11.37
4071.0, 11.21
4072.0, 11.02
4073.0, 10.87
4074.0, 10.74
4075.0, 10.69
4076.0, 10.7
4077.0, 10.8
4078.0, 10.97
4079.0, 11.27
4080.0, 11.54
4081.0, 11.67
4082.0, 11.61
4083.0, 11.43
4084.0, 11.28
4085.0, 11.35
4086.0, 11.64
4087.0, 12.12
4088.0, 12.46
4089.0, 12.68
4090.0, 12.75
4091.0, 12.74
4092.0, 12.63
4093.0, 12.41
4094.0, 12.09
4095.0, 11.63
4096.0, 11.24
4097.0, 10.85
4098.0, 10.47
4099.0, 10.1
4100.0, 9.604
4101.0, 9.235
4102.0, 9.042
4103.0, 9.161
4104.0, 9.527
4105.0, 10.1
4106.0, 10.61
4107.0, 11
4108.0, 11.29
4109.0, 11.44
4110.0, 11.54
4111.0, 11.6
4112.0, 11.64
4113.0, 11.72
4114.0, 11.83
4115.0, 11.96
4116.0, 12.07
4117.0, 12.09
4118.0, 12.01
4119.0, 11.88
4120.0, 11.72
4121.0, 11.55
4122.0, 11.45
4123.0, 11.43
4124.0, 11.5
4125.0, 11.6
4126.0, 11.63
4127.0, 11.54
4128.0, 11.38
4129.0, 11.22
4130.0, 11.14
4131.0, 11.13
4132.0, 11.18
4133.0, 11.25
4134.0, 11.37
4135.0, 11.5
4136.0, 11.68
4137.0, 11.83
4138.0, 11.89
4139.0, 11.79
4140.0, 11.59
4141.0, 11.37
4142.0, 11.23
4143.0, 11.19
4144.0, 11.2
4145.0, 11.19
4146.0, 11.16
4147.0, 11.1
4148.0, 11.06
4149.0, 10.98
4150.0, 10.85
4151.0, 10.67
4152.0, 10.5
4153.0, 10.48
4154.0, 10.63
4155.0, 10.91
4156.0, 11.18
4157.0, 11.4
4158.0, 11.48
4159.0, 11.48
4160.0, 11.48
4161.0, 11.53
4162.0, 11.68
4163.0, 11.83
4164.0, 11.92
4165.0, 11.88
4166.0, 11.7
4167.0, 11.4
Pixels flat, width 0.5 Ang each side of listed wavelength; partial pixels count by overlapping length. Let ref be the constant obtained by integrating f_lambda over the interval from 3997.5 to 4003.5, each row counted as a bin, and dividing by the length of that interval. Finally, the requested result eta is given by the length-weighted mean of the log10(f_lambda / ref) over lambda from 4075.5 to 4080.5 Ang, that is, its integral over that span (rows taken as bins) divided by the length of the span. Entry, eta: -0.007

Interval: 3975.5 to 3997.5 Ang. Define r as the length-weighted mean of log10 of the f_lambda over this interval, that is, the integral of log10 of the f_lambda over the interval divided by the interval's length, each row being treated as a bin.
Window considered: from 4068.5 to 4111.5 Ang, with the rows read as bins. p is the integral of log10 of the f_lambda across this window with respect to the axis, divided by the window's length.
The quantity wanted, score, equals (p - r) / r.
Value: 0.05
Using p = 1.046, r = 1.001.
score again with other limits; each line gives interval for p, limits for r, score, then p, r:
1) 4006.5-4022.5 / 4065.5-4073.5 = 0.02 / 1.068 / 1.048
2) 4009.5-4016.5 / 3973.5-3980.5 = 0.26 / 1.068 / 0.848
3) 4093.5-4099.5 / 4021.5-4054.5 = -0.01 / 1.043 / 1.049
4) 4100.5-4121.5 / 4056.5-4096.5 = -0.01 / 1.043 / 1.051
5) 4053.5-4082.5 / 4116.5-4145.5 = -0.03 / 1.034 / 1.061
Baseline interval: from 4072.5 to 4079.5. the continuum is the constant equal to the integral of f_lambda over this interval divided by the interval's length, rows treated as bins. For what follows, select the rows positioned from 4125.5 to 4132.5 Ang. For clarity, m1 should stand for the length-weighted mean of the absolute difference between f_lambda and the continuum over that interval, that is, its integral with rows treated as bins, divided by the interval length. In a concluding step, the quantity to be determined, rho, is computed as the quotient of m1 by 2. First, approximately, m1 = 0.45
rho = 0.23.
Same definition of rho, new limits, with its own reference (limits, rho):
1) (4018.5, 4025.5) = 0.47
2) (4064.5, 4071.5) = 0.18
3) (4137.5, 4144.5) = 0.30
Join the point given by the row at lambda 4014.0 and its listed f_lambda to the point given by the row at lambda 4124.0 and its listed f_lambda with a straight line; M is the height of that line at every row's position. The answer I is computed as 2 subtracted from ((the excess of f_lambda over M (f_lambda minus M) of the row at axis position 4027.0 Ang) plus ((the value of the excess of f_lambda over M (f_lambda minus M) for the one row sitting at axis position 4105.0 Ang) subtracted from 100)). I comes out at 99.2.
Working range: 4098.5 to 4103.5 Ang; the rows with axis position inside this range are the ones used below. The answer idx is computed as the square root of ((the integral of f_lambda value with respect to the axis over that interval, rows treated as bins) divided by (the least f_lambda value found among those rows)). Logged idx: 2.28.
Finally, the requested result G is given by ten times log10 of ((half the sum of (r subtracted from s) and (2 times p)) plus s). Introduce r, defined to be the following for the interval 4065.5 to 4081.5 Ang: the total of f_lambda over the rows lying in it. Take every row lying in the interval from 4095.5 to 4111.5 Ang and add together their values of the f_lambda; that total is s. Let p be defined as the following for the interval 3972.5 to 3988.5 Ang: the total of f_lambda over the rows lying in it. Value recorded 24.75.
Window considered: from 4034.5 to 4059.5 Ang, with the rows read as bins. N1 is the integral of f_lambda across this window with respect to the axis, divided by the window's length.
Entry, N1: 11.1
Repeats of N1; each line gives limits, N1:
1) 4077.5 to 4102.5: 11.4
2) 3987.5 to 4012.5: 11.2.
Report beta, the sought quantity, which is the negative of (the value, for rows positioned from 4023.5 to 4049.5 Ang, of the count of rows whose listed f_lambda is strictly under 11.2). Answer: -12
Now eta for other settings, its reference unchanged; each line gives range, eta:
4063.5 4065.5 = -0.035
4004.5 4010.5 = -0.007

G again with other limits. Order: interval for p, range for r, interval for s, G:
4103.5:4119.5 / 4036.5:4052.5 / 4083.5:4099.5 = 25.73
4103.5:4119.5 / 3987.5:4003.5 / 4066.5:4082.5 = 25.56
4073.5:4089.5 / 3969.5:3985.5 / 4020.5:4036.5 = 25.94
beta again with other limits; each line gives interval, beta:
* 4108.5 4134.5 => -3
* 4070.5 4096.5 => -7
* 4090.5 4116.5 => -11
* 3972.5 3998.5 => -21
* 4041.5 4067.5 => -19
